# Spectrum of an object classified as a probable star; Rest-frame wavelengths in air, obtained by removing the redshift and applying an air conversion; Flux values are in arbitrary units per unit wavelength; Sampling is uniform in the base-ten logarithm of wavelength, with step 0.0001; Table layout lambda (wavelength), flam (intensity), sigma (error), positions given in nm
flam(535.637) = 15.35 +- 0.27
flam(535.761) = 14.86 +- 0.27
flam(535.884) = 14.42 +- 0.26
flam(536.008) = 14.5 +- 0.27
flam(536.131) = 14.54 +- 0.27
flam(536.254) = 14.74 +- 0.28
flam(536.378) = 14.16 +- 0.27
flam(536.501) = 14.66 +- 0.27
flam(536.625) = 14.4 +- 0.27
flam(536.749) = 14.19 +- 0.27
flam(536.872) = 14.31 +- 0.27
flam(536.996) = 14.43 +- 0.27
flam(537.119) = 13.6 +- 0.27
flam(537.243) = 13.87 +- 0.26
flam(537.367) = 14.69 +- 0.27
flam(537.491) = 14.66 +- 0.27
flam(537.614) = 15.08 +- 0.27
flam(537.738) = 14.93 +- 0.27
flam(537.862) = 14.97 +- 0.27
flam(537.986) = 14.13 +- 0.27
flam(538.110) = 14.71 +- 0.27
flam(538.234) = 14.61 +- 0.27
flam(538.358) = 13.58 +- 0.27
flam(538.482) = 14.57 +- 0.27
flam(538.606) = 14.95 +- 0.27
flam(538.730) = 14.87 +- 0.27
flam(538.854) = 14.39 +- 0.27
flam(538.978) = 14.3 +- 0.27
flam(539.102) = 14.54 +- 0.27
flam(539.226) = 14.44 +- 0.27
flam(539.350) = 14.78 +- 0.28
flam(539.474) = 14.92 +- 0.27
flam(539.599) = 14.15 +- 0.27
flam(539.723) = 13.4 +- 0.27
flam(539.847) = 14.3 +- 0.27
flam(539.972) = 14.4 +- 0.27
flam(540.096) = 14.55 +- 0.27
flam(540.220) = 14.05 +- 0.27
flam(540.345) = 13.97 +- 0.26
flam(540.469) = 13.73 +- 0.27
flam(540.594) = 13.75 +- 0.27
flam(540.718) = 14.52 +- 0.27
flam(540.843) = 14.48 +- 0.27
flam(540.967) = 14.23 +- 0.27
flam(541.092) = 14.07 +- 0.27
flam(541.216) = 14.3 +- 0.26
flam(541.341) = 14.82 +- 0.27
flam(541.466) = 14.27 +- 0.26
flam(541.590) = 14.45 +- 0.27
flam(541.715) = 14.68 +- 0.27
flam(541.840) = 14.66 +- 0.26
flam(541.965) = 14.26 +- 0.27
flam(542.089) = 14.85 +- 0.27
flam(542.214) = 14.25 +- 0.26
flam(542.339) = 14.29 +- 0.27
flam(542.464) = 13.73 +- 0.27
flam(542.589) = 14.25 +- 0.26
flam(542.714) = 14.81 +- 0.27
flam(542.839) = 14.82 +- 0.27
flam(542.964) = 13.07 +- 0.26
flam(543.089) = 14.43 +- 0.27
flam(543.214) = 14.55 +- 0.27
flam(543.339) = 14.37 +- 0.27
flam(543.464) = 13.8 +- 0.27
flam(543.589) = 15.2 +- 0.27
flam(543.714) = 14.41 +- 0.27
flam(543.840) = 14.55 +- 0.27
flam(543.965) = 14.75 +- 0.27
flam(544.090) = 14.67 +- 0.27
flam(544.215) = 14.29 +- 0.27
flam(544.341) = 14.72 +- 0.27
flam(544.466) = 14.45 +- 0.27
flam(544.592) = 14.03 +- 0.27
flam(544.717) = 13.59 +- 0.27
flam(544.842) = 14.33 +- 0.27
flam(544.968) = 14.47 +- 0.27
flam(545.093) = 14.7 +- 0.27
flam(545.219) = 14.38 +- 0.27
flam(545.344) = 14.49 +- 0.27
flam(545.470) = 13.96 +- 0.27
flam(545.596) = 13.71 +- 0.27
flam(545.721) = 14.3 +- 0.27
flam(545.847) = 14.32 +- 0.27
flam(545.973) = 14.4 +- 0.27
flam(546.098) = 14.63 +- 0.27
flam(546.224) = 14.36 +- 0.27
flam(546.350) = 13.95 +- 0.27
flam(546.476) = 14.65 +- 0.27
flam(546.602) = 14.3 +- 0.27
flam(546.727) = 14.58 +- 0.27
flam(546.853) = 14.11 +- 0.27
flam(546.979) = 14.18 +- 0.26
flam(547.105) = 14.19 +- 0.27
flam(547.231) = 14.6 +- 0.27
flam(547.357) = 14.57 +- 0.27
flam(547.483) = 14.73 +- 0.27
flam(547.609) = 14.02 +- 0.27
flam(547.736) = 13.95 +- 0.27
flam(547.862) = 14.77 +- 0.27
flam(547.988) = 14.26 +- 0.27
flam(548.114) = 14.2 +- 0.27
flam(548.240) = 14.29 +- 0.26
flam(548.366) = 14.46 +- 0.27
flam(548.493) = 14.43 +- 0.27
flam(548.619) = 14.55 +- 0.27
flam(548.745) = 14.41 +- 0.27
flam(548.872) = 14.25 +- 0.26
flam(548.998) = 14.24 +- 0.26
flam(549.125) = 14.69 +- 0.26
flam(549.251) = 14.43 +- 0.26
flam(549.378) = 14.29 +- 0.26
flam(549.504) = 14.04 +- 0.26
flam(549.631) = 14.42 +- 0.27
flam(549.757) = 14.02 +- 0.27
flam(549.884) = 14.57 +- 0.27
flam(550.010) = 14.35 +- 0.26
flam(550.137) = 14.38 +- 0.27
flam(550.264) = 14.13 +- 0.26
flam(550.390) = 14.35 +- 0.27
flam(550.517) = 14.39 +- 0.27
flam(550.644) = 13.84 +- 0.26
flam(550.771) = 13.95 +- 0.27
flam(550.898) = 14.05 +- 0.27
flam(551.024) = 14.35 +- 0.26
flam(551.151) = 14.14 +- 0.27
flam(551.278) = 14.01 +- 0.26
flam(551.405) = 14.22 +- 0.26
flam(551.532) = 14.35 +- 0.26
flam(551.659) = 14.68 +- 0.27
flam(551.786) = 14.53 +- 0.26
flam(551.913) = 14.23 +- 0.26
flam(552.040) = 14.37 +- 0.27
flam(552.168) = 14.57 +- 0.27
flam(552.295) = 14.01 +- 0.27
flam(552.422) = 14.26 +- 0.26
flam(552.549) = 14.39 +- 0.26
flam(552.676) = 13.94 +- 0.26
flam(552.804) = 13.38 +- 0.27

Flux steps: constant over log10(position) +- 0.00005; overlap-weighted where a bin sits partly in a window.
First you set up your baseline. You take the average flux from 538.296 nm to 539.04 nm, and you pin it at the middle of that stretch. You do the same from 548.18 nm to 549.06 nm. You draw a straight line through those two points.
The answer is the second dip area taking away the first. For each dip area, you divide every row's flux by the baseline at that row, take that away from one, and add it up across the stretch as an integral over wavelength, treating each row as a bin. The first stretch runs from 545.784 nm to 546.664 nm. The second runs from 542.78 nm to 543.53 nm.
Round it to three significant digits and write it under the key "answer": 0.0113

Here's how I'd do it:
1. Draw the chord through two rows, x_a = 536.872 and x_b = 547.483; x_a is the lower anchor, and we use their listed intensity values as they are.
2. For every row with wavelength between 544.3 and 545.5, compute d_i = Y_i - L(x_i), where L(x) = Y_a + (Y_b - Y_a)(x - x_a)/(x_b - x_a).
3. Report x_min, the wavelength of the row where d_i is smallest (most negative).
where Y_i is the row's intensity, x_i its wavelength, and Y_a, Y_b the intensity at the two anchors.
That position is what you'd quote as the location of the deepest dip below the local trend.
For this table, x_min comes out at 544.717 nm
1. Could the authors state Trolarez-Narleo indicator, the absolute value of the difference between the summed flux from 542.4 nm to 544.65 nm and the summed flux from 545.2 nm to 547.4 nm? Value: 1.2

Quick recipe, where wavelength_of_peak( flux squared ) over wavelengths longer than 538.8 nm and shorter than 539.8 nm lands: 539.474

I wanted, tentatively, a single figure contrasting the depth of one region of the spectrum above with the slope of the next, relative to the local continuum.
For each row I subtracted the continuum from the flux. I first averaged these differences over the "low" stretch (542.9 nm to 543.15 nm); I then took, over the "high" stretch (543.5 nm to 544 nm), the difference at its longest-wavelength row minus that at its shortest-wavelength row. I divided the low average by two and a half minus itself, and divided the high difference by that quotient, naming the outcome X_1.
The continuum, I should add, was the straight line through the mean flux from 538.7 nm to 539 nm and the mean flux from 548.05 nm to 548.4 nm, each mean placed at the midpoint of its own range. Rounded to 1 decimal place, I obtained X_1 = 2.1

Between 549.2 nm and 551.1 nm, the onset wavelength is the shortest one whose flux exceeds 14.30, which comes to 549.251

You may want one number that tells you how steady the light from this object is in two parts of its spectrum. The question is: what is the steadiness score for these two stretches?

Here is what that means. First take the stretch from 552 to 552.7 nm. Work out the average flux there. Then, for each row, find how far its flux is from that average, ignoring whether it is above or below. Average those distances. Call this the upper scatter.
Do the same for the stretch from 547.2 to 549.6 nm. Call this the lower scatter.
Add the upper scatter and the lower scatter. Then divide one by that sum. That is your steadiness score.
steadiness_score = 2.6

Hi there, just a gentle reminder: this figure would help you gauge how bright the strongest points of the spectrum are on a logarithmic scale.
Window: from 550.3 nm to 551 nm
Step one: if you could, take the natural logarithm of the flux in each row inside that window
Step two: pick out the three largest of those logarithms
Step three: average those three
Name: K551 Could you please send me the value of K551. 2.66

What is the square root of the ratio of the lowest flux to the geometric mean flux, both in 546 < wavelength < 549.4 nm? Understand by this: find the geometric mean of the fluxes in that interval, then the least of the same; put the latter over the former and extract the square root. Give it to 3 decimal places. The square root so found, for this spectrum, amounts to 0.985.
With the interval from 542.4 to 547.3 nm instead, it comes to 0.955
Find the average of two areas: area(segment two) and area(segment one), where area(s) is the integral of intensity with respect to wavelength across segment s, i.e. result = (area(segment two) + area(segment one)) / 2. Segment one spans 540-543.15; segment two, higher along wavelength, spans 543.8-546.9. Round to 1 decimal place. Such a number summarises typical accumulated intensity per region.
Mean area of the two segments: 44.8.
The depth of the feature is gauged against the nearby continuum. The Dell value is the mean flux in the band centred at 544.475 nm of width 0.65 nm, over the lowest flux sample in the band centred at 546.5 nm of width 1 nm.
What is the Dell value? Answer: 1.02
